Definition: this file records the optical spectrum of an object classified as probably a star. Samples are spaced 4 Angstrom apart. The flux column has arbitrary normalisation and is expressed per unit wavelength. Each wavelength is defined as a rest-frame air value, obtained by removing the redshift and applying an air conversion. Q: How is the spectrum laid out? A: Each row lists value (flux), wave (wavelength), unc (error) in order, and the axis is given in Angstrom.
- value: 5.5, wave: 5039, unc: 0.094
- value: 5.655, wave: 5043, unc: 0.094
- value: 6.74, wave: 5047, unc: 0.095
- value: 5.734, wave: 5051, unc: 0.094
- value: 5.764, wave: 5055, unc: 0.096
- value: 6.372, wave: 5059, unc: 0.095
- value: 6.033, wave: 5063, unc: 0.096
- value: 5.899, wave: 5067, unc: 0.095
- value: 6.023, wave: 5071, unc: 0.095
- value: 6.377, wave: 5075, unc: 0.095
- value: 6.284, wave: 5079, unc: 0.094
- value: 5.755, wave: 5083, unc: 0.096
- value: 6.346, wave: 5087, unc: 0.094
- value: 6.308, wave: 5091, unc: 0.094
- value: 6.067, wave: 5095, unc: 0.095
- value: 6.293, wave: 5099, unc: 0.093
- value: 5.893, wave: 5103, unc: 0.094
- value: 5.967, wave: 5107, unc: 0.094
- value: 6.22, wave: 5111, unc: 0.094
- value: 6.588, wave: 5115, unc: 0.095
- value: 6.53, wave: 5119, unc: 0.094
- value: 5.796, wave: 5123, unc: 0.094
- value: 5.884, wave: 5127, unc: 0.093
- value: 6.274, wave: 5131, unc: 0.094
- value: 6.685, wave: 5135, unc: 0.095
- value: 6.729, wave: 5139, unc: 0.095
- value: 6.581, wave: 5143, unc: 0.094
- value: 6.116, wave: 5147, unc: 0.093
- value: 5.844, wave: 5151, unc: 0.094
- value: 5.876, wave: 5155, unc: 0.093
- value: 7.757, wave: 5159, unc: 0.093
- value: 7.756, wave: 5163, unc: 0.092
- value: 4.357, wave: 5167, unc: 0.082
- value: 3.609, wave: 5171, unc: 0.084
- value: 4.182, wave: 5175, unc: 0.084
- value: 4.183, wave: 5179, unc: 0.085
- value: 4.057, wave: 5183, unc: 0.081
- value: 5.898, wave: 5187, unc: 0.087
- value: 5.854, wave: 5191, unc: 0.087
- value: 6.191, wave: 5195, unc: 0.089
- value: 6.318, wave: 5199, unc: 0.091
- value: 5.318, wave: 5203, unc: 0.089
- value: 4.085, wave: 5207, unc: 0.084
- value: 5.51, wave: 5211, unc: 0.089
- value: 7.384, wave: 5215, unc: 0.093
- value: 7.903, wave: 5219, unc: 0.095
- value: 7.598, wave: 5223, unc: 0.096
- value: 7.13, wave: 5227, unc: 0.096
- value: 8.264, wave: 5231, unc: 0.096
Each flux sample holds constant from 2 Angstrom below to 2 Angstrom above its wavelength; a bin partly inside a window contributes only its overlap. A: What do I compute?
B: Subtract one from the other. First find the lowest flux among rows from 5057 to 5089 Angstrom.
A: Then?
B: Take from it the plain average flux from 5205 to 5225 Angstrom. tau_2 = -0.74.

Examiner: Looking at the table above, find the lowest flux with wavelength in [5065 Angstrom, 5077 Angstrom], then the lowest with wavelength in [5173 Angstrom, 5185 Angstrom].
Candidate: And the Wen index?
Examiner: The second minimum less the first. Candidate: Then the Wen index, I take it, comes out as -1.84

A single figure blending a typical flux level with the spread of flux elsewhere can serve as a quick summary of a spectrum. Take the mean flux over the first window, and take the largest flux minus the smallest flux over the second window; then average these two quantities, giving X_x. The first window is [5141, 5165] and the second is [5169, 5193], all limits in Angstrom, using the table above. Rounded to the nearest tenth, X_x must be 4.5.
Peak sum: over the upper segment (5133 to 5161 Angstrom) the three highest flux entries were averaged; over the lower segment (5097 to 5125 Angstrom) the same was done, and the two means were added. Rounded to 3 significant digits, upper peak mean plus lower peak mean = 13.5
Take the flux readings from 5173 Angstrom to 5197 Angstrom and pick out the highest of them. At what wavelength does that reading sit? 5195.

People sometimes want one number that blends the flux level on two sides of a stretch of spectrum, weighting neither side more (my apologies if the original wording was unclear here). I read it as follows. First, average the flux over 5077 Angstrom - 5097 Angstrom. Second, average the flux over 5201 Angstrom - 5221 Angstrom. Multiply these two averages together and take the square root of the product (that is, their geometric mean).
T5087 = 6.1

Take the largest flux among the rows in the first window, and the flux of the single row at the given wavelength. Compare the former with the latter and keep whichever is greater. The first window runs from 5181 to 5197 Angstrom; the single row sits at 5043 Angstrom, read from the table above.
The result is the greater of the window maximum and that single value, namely 6.2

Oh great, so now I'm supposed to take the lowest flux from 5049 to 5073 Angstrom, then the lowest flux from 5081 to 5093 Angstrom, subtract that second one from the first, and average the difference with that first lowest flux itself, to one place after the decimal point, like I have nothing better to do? 2.9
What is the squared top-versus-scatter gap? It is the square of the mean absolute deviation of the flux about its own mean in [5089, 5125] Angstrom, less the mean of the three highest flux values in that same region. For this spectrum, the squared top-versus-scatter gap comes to 39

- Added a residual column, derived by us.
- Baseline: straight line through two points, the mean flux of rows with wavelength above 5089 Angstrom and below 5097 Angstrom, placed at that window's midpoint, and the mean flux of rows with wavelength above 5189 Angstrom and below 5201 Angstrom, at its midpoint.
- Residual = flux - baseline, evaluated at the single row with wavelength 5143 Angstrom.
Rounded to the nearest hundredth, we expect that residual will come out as 0.43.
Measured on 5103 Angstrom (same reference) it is -0.29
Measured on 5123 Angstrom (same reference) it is -0.37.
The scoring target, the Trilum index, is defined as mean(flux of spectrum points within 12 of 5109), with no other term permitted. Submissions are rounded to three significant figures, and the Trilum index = 6.25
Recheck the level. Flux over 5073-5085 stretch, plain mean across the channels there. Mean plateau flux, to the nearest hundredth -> 6.14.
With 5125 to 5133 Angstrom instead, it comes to 6.08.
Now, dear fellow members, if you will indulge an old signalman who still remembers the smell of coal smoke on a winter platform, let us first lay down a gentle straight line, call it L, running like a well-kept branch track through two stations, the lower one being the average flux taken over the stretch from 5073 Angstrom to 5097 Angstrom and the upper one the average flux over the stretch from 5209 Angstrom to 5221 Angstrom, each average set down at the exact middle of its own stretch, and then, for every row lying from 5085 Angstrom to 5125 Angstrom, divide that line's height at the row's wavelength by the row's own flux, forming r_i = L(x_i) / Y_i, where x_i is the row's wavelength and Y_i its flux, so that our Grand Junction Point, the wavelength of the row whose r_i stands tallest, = 5123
